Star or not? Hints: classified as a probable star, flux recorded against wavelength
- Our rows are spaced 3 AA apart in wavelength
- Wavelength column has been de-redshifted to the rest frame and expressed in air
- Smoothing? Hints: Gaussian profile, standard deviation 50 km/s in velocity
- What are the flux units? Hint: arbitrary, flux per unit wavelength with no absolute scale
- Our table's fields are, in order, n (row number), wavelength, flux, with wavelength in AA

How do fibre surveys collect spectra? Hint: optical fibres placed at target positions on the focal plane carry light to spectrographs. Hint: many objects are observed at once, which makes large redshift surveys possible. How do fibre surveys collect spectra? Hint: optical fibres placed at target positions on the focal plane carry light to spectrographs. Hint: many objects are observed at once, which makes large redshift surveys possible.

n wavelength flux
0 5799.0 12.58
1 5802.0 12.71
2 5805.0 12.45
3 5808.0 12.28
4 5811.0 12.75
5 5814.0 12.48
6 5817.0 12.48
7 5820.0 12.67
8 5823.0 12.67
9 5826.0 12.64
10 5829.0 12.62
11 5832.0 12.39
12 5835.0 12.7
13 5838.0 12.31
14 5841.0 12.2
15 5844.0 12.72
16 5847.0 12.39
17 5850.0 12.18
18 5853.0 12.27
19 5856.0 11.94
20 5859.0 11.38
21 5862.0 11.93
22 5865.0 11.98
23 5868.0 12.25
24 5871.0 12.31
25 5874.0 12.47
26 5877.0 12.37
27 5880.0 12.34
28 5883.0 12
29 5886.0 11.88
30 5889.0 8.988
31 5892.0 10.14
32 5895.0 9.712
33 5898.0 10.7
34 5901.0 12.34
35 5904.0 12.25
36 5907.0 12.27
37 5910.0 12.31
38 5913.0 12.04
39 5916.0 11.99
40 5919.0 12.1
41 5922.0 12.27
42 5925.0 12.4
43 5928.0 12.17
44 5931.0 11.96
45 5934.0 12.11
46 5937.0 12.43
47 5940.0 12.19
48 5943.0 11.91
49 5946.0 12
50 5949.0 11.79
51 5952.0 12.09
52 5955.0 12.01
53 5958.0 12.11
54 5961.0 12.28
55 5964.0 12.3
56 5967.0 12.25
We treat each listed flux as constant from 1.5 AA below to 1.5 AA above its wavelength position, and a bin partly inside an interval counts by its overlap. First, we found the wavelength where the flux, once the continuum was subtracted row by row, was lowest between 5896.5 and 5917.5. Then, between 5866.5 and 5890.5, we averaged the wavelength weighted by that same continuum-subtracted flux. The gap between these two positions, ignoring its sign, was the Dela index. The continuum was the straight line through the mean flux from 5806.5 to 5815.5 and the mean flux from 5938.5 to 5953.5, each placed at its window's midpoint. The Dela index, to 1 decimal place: 8.2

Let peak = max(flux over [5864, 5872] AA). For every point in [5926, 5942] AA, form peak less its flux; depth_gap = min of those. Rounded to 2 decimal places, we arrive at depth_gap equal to -0.12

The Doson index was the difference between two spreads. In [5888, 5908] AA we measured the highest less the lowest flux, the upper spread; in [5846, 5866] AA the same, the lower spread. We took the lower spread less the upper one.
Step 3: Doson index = -2.34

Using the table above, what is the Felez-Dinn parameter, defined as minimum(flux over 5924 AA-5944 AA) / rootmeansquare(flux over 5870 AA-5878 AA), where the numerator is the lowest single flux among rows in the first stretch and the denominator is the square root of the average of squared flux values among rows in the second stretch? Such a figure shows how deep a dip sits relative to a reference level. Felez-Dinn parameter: 0.96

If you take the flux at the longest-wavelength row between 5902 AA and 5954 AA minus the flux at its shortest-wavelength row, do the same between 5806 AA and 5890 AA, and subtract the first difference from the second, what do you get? -3.1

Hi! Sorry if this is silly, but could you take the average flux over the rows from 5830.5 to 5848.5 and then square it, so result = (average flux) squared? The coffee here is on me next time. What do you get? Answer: 155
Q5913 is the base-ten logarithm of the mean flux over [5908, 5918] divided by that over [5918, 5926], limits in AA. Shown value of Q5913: -0.005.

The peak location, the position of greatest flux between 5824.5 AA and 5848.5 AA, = 5844.0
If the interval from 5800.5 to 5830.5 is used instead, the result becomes 5811.0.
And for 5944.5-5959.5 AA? 5958.0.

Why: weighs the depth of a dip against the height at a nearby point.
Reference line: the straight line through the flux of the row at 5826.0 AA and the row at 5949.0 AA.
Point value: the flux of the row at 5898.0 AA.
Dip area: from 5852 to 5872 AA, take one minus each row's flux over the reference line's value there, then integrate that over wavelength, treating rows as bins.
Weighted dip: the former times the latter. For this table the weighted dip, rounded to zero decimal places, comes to 7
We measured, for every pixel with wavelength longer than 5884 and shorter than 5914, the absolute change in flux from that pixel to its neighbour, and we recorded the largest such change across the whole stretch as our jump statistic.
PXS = 2.9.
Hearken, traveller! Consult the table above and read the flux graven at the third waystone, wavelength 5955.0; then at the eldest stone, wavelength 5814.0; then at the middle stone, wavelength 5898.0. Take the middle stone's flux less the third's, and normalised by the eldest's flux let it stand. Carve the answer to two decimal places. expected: -0.10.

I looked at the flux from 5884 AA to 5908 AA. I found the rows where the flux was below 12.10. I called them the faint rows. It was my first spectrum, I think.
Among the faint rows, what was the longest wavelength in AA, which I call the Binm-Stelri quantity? 5898.0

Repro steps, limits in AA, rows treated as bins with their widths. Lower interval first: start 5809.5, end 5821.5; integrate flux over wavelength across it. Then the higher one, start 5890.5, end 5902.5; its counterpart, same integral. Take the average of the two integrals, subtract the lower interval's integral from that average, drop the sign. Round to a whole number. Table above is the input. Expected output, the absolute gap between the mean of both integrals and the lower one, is 11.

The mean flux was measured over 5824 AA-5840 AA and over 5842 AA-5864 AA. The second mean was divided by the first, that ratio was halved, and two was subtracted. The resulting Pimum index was -1.52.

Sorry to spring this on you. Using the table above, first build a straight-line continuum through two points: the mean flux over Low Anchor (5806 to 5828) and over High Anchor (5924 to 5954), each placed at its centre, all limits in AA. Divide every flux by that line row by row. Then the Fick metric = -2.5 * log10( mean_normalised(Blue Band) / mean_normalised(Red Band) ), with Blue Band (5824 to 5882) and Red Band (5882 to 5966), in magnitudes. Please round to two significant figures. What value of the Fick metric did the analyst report -0.018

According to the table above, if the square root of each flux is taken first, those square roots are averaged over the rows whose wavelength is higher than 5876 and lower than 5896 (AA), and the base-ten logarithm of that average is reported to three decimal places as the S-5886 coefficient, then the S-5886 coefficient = 0.521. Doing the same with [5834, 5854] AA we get 0.547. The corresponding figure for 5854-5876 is 0.540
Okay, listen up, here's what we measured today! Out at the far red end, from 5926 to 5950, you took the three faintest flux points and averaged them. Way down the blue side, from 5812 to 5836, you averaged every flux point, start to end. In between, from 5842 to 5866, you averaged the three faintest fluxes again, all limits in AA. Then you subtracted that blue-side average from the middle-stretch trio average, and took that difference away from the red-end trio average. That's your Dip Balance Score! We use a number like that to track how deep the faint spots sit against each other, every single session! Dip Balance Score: 12.7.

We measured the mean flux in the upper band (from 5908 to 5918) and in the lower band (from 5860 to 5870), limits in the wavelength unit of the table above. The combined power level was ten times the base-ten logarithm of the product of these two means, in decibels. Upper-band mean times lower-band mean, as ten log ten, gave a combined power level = 21.6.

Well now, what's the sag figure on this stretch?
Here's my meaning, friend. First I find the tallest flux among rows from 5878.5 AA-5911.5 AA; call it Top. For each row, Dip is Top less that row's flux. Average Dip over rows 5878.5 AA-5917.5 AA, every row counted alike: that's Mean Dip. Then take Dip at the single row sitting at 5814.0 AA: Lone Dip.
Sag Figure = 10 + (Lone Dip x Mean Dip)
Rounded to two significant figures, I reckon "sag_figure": 9.9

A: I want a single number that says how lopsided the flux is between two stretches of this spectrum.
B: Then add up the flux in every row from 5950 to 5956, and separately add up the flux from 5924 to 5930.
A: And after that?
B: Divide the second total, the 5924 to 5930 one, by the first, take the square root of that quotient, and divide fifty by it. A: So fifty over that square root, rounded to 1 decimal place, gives 49.5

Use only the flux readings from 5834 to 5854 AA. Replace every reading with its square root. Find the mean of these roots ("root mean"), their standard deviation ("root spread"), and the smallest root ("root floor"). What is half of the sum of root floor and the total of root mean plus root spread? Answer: 3.52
